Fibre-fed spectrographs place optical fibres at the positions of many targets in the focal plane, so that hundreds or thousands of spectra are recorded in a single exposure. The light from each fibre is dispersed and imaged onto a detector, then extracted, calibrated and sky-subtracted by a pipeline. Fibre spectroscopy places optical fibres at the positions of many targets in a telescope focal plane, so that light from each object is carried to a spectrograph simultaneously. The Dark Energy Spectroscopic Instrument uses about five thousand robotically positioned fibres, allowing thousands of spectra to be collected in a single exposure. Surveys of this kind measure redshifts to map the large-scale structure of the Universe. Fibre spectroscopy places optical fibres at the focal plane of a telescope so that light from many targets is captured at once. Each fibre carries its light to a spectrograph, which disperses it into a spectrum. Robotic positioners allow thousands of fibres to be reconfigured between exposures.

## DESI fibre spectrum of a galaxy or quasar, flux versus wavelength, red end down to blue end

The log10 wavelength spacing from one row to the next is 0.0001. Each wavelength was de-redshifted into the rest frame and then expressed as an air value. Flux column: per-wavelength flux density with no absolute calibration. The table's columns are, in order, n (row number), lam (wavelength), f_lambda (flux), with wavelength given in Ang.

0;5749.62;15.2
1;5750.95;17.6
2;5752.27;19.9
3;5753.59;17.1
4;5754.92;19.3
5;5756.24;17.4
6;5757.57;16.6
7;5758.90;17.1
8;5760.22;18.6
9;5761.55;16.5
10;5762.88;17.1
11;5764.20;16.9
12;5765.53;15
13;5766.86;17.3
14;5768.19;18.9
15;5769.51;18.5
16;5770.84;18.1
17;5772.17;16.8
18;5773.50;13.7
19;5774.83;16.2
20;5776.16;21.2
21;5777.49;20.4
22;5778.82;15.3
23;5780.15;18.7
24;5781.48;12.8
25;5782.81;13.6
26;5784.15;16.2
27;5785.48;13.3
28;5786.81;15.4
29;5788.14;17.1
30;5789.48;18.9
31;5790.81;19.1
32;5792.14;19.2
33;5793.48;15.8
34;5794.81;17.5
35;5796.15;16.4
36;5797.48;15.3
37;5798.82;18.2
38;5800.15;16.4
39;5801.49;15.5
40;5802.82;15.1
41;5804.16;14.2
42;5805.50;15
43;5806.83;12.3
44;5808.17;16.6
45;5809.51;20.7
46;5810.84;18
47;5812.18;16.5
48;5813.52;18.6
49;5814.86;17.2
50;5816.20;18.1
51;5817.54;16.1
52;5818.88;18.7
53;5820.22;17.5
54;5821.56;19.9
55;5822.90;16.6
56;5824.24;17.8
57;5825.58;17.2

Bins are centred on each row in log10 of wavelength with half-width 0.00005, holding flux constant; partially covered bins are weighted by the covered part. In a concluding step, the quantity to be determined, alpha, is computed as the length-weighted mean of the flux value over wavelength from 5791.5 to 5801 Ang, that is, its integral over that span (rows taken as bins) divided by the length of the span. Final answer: 16.9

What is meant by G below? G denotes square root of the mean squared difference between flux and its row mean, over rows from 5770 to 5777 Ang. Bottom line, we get 2.5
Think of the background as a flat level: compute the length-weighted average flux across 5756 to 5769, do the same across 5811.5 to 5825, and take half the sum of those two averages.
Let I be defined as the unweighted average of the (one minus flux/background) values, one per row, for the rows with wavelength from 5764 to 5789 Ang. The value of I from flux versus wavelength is 0.047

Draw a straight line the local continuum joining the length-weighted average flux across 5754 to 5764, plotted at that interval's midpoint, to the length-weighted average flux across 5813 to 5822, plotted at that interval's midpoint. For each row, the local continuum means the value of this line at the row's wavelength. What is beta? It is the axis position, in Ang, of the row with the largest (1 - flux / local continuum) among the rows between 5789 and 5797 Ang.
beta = 5793.48 Ang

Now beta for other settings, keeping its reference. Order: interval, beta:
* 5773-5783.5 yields 5781.48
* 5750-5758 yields 5757.57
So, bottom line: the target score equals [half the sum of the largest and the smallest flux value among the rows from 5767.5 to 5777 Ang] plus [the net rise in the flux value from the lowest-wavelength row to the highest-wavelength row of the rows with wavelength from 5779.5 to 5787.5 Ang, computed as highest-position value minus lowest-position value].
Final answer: 14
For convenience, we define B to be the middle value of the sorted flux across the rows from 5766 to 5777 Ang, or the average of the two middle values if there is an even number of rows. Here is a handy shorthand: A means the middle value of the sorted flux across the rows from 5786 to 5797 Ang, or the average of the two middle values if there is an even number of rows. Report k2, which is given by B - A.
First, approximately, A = 17.30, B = 17.70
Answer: 0.4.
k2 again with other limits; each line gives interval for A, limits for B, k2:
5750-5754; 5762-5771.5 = -0.3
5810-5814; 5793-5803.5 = -1.9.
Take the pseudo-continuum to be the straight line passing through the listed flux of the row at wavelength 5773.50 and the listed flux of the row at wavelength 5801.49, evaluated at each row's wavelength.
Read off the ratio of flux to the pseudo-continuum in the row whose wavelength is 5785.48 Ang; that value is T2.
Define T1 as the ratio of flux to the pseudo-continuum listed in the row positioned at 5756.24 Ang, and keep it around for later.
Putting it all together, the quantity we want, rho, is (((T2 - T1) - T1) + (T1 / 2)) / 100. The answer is -0.0115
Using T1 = 1.4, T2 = 0.92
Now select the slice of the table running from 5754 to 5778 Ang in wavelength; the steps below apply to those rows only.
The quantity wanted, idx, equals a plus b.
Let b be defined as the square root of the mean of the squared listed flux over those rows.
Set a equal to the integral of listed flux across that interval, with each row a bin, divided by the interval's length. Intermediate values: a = 17.5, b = 17.6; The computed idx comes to 35.1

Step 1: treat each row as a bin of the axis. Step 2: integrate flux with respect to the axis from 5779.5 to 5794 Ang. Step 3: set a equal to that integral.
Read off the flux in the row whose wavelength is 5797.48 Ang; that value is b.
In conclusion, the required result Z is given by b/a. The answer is 0.06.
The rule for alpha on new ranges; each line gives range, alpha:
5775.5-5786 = 16.5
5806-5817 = 17.2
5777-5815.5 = 16.5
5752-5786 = 17.0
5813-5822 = 18.0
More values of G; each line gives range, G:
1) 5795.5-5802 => 1.0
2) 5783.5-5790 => 1.9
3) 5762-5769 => 1.2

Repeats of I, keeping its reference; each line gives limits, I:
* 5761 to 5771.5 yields 0.008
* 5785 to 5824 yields 0.032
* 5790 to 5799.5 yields 0.004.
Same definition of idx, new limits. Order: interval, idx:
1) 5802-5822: 34.0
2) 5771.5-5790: 33.0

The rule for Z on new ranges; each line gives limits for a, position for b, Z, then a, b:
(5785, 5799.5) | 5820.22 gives 0.07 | 246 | 17.5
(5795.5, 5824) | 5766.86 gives 0.04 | 479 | 17.3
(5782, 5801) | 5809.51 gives 0.07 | 315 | 20.7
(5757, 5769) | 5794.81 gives 0.09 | 206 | 17.5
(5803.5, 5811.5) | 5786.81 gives 0.12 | 129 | 15.4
